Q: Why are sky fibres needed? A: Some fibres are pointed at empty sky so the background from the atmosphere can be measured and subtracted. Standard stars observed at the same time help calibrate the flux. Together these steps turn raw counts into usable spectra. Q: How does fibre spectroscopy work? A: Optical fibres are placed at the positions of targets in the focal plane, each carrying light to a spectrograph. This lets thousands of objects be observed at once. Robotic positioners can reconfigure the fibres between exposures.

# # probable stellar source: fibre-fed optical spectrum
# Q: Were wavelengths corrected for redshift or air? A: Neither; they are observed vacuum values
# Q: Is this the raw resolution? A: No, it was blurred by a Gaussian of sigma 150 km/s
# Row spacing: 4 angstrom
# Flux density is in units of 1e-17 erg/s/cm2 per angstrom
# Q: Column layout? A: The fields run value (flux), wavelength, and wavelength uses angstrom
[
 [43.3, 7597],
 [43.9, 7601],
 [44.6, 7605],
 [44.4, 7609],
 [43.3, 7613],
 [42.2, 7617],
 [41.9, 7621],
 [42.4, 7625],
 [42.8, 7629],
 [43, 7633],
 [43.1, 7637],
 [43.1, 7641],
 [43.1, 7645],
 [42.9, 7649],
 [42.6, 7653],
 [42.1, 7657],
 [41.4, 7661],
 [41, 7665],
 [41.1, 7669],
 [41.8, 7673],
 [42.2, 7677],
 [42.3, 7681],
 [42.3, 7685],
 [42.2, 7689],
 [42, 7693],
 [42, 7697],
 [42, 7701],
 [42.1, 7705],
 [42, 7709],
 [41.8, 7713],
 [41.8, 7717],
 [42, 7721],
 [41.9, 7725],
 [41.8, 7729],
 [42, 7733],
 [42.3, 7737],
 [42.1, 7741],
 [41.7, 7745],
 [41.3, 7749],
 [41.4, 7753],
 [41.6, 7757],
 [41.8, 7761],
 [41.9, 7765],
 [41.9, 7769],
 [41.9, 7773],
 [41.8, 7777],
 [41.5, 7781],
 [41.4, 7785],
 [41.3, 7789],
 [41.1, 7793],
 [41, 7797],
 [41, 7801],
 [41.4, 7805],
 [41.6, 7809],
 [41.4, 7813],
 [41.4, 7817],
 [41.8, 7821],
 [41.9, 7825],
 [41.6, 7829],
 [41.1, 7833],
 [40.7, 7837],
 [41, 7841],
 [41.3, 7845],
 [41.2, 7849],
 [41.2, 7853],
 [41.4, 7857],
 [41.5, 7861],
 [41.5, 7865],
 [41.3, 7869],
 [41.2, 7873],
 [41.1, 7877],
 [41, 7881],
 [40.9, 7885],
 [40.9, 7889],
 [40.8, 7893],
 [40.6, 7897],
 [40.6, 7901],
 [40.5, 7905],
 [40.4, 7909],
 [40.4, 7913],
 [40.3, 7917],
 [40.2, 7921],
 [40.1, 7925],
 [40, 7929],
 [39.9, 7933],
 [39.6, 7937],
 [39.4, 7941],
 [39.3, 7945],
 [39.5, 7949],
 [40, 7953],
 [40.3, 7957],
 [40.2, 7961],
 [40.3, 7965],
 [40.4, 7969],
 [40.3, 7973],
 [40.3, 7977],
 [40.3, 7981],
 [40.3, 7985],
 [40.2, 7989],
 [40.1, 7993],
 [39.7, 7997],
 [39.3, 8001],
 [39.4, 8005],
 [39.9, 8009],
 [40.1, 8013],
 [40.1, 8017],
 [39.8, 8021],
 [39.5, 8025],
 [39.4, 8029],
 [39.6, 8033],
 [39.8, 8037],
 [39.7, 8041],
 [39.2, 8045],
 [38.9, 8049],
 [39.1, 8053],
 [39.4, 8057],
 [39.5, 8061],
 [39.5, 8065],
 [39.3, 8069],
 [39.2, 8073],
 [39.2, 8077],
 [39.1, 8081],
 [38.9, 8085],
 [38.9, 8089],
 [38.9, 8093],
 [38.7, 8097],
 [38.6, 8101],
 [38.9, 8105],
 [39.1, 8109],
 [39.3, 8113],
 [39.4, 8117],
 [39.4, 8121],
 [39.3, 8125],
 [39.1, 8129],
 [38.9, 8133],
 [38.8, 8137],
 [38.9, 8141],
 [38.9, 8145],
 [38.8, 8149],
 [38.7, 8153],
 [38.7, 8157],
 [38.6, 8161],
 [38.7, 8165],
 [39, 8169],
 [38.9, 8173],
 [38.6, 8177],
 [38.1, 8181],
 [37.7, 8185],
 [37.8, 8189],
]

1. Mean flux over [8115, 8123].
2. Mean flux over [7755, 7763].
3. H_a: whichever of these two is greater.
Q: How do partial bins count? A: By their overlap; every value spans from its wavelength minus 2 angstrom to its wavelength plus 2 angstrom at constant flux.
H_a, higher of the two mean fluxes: 41.7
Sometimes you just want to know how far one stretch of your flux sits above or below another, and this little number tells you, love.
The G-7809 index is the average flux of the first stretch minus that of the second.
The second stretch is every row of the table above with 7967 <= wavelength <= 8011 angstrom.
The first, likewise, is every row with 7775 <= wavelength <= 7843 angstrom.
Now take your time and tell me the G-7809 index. 1.33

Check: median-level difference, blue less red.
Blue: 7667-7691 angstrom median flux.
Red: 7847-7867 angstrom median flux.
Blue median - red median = 0.80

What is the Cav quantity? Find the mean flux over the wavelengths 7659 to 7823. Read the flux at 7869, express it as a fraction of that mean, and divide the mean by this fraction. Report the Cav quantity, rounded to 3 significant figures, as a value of 42.1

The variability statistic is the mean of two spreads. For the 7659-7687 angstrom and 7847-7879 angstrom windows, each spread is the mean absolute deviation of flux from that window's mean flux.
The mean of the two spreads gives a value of 0.30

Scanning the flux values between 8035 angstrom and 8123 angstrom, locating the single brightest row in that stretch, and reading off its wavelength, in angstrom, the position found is 8037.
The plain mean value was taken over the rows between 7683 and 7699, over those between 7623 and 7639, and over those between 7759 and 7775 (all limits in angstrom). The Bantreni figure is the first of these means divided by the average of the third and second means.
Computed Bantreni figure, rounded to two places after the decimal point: 0.99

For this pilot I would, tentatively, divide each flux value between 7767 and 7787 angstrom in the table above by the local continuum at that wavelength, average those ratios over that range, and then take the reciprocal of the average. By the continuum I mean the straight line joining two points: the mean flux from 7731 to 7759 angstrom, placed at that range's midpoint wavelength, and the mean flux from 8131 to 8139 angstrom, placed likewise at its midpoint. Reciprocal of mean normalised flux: 0.996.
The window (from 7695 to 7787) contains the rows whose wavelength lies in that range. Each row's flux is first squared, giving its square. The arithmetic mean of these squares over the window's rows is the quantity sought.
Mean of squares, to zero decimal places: 1749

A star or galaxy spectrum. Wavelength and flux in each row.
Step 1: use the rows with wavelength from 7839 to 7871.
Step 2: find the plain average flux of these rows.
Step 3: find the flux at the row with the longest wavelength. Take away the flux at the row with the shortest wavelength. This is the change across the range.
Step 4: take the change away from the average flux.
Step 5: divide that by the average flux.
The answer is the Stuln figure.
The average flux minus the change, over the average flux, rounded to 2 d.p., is 0.99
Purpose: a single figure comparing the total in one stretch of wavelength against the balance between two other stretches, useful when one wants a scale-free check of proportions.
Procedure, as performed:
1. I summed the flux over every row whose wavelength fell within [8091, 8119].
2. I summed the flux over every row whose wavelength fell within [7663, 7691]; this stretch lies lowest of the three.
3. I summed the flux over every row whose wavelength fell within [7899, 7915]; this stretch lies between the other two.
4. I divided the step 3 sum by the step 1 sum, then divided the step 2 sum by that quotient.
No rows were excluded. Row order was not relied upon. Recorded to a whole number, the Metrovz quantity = 494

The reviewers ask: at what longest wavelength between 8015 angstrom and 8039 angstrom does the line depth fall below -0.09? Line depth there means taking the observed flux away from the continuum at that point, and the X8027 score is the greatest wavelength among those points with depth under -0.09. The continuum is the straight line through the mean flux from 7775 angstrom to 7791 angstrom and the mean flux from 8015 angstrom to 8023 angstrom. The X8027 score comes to 8017 angstrom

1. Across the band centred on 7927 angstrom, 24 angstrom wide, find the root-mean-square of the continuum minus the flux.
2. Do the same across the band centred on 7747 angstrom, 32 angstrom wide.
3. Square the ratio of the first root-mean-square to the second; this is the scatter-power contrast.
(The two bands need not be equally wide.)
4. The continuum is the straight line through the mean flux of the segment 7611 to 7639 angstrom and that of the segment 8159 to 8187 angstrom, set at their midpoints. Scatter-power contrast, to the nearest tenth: 2.0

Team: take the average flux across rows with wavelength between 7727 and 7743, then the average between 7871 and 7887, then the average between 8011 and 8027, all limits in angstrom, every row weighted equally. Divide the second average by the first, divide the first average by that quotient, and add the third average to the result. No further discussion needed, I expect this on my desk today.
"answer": 82.9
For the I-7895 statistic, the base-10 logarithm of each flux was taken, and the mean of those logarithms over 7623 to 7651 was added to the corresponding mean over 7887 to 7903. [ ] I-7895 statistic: 3.24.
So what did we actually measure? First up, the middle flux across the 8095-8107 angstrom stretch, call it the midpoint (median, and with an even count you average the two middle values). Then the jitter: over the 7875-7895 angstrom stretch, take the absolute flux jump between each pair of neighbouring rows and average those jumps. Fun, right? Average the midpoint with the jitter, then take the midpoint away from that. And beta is -19.3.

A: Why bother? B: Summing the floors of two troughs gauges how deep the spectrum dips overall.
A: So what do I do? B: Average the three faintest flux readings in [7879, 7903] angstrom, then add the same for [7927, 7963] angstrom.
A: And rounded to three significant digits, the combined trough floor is 80.1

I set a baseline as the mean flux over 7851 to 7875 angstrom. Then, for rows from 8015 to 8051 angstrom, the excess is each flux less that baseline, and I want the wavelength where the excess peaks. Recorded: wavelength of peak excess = 8017 angstrom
